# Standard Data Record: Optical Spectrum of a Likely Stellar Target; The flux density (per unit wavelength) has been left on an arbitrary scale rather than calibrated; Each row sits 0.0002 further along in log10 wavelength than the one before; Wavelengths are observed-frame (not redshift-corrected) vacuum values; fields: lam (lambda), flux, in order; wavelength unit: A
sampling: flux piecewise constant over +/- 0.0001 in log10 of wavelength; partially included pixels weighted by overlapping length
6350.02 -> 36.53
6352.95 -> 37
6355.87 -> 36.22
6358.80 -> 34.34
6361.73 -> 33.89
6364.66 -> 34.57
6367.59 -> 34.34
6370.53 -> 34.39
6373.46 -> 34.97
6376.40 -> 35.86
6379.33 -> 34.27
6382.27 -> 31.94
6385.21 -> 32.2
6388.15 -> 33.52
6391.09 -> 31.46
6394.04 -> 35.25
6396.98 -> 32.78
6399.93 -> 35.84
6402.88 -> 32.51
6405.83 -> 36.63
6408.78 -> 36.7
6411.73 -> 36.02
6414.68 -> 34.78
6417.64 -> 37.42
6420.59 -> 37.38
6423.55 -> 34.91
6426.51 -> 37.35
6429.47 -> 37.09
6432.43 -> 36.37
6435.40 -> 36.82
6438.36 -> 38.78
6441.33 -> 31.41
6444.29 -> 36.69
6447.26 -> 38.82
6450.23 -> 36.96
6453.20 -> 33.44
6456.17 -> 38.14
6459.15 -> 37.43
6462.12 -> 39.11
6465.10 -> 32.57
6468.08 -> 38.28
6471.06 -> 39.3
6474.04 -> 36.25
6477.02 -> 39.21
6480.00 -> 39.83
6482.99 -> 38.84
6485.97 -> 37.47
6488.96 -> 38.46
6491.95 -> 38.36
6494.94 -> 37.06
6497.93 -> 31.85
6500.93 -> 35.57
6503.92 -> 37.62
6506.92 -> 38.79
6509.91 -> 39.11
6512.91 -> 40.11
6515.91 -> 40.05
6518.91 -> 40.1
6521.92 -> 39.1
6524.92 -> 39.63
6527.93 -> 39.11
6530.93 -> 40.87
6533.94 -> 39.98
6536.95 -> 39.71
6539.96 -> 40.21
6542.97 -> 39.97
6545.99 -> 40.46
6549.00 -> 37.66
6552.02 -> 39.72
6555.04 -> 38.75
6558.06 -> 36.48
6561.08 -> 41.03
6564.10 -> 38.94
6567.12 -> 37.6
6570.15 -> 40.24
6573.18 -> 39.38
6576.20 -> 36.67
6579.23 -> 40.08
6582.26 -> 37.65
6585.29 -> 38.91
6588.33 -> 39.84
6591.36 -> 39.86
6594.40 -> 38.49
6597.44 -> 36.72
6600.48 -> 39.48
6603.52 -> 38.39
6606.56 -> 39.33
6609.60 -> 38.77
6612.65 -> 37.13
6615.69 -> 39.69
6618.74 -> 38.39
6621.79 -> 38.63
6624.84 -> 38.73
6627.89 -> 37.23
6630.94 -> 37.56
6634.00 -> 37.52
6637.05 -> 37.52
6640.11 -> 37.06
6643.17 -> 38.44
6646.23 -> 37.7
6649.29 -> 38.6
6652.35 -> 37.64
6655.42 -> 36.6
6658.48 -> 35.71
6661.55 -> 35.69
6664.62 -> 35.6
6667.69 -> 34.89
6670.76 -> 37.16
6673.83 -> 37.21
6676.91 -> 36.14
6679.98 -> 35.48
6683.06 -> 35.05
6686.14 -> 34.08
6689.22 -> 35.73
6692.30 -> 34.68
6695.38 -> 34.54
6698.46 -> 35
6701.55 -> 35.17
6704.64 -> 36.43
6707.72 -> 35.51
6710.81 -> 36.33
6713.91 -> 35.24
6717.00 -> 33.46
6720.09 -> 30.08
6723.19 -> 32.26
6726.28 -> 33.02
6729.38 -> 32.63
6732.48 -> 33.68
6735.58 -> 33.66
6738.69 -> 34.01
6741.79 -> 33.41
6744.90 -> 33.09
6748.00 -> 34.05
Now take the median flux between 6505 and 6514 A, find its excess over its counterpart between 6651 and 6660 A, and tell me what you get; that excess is 2.5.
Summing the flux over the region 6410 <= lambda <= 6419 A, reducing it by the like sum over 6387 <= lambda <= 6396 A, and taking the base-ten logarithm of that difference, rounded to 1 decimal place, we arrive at 0.9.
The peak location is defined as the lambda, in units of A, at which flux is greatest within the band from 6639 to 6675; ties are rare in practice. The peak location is 6649.29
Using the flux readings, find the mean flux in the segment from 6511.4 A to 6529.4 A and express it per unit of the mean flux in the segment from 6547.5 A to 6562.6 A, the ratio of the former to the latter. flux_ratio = 1.02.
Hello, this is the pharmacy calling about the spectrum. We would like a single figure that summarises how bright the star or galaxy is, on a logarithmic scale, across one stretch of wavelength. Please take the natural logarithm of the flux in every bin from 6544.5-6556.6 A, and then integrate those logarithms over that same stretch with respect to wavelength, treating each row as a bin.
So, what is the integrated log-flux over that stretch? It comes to 44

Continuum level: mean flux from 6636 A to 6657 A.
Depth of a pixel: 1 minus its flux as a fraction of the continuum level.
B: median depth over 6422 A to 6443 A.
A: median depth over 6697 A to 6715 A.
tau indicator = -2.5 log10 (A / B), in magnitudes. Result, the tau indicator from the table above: -1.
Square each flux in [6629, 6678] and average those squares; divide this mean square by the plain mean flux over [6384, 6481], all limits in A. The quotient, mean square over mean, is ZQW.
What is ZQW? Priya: 37.8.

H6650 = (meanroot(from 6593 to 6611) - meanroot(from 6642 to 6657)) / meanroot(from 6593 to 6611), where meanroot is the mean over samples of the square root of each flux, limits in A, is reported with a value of 0.010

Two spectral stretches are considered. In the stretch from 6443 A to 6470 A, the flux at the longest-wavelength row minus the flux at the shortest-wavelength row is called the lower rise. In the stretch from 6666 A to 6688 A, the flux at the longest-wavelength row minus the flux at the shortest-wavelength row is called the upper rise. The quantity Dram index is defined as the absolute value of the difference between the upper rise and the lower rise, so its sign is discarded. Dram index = 2.4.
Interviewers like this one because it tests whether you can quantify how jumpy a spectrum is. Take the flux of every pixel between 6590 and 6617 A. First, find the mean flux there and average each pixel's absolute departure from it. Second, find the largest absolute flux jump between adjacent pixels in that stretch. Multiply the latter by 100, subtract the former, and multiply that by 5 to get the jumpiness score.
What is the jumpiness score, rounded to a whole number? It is 1376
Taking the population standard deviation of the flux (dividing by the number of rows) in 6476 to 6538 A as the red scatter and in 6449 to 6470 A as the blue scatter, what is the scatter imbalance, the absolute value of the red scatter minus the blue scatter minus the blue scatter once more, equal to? 2.8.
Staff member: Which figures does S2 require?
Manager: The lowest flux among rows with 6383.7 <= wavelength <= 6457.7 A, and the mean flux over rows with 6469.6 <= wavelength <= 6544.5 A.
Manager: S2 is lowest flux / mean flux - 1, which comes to -0.188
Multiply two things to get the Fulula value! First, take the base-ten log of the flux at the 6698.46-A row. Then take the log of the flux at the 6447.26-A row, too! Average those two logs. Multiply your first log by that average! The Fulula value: 2.42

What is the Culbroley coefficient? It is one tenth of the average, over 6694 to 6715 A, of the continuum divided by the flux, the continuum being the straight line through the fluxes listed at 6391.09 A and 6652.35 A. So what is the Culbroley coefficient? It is 0.110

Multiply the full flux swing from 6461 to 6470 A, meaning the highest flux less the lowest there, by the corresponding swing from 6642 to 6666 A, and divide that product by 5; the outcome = 3.9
